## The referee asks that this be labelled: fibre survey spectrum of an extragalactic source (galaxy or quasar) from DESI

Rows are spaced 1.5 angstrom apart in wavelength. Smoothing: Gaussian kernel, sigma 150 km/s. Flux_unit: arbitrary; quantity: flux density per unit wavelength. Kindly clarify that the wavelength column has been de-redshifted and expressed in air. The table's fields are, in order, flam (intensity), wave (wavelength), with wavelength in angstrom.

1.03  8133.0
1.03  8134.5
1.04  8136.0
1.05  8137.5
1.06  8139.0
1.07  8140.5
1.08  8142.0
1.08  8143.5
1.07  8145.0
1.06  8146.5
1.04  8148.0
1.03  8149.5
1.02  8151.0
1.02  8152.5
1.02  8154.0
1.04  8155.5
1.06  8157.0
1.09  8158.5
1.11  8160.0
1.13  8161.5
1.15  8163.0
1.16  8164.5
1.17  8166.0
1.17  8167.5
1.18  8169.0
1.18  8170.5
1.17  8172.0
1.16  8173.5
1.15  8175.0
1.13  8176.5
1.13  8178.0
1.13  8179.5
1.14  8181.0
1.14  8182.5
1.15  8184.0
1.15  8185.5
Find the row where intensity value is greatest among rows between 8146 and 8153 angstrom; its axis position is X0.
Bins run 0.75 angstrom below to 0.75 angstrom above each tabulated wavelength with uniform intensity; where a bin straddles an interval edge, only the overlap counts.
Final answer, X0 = 8146.5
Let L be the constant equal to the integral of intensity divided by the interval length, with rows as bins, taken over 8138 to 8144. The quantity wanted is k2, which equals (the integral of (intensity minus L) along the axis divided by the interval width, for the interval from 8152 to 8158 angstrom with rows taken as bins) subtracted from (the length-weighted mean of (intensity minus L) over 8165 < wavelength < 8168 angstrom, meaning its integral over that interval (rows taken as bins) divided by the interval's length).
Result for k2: 0.13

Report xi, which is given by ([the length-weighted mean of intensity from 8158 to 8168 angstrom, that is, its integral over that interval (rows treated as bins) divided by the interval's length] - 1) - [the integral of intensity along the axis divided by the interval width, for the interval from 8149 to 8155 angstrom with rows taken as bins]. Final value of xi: -0.88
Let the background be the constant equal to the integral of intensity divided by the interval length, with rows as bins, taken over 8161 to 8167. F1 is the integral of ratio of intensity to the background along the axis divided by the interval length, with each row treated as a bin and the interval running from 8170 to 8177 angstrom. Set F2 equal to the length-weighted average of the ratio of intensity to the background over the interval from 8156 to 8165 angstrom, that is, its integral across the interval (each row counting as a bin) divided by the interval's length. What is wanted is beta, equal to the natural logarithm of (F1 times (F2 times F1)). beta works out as -0.03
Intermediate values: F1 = 1.00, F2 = 0.96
